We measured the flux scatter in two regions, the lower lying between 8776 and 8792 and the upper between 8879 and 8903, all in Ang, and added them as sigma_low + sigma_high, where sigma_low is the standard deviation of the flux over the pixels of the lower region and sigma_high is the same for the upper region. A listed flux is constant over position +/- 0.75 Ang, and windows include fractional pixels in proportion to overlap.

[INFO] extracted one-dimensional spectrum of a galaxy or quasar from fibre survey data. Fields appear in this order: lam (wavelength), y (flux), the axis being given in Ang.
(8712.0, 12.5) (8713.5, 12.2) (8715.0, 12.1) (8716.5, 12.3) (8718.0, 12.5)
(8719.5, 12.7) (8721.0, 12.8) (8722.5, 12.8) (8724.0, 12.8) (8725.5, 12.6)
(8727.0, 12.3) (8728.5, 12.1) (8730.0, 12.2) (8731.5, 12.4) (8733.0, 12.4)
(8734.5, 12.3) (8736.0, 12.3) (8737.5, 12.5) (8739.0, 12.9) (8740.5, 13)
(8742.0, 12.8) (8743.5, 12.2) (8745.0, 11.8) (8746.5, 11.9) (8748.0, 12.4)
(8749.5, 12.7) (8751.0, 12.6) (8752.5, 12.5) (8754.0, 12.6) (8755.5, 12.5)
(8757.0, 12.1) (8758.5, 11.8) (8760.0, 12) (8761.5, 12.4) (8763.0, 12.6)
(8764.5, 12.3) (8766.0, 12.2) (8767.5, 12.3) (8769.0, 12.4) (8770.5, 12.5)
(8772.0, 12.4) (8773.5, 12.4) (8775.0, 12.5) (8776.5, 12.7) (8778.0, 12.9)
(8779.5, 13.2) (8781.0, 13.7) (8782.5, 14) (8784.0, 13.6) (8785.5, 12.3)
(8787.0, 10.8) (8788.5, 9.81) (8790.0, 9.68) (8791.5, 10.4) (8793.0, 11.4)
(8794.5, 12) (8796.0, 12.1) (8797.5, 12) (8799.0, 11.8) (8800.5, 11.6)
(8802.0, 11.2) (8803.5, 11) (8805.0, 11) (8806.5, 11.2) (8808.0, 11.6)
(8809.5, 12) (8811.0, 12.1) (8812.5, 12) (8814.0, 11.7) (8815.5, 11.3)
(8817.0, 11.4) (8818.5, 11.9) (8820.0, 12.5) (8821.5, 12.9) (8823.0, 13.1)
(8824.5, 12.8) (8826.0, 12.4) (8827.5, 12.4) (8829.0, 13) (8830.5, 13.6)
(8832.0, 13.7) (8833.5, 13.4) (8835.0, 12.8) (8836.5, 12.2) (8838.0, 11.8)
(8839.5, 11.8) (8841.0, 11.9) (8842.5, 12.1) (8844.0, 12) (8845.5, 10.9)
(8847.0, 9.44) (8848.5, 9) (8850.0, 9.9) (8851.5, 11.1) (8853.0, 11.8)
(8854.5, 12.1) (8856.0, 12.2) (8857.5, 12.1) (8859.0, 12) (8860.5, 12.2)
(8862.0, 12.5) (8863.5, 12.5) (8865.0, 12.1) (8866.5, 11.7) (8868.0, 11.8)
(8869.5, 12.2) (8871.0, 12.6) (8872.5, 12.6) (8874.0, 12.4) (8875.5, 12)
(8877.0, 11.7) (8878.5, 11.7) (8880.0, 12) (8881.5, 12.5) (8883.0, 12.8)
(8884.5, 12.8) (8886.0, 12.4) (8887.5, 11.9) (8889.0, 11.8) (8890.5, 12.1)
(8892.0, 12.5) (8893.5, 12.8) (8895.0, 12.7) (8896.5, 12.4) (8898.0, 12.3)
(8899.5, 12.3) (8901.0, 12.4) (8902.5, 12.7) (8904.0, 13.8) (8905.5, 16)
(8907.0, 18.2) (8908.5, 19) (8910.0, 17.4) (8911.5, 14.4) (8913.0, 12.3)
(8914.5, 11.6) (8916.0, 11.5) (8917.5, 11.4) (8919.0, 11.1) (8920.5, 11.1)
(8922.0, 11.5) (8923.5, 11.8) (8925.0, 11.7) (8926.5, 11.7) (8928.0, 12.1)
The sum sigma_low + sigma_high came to 1.9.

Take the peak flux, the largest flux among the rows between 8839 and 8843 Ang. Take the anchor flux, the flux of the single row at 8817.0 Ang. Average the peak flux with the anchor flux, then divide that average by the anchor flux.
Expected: 1.03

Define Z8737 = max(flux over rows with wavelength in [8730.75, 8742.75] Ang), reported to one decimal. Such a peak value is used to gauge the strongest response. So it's 13.0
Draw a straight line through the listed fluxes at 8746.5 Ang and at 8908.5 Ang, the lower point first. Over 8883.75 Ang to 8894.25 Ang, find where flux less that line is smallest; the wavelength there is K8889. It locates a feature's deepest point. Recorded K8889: 8889.0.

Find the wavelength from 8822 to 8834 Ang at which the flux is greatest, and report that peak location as 8832.0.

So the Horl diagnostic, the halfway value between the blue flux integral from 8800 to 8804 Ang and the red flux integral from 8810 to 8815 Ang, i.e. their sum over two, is 52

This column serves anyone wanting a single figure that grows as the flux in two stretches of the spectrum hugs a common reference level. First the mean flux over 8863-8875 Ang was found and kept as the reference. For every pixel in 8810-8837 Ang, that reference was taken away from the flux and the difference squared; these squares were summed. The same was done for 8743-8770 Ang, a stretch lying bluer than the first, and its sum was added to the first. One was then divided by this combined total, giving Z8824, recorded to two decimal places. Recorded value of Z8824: 0.09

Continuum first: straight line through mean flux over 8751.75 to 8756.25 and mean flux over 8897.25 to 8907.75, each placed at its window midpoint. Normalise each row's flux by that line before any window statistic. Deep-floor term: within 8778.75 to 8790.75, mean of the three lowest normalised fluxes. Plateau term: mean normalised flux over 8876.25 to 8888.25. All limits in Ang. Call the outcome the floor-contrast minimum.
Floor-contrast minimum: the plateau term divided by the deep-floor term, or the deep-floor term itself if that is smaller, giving 0.78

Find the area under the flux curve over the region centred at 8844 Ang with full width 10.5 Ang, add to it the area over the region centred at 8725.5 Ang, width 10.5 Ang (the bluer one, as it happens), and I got 247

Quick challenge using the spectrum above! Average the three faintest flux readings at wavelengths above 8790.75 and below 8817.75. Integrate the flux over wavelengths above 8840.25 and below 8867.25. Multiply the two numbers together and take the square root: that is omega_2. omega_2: 58.0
